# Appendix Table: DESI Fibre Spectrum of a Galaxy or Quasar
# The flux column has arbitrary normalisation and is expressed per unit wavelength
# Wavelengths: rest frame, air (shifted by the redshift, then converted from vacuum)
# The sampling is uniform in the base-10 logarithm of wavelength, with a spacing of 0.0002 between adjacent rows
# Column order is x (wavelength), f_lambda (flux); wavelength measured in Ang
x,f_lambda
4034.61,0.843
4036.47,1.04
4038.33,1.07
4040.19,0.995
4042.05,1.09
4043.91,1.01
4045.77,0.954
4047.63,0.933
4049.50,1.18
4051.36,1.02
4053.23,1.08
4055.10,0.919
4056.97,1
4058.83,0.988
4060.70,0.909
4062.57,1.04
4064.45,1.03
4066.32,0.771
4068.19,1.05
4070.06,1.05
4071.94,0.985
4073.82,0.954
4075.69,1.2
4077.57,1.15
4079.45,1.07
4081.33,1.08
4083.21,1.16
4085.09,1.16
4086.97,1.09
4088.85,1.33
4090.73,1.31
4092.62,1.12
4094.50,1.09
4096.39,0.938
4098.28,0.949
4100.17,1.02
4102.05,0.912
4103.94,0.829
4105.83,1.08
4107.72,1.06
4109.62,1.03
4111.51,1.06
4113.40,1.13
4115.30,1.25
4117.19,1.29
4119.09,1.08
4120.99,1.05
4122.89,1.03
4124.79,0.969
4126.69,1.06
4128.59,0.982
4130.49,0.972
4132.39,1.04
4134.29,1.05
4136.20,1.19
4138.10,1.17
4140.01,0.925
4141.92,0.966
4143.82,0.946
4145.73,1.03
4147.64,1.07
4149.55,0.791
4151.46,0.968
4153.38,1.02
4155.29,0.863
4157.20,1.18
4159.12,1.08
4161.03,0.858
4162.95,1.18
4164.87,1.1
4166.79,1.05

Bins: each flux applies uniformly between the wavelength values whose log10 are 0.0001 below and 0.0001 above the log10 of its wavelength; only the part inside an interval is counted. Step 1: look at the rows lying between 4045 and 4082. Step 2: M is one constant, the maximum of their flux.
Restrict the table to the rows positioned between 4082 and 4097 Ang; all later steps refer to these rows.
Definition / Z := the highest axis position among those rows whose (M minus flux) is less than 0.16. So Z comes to 4094.50 Ang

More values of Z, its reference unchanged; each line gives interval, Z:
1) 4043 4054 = 4053.23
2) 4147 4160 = 4159.12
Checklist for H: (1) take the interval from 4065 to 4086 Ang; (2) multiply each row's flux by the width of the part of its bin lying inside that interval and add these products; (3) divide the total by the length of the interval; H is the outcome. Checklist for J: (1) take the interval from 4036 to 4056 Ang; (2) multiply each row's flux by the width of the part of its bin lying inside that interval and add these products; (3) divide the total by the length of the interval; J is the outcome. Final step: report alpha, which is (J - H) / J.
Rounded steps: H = 1.06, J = 1.03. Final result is -0.03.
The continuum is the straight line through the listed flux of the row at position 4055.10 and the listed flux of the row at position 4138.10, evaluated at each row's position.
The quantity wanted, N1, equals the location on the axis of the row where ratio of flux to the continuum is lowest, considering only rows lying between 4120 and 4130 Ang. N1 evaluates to 4124.79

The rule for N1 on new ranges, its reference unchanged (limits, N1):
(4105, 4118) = 4109.62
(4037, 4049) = 4047.63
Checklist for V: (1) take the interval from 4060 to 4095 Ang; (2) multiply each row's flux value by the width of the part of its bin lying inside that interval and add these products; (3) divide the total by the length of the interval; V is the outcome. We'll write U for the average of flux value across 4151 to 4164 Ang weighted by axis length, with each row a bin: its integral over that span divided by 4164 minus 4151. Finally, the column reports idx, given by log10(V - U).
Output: -1.23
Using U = 1.02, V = 1.08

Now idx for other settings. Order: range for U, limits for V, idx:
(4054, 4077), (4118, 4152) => -1.63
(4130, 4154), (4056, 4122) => -1.28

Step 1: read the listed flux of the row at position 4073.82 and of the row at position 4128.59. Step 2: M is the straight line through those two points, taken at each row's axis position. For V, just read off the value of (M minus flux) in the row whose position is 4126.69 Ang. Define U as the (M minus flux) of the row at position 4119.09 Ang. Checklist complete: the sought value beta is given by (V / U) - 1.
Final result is -0.2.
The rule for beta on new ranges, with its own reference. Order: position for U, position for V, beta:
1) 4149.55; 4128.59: -1.0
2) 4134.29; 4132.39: -0.1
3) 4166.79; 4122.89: 0.1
